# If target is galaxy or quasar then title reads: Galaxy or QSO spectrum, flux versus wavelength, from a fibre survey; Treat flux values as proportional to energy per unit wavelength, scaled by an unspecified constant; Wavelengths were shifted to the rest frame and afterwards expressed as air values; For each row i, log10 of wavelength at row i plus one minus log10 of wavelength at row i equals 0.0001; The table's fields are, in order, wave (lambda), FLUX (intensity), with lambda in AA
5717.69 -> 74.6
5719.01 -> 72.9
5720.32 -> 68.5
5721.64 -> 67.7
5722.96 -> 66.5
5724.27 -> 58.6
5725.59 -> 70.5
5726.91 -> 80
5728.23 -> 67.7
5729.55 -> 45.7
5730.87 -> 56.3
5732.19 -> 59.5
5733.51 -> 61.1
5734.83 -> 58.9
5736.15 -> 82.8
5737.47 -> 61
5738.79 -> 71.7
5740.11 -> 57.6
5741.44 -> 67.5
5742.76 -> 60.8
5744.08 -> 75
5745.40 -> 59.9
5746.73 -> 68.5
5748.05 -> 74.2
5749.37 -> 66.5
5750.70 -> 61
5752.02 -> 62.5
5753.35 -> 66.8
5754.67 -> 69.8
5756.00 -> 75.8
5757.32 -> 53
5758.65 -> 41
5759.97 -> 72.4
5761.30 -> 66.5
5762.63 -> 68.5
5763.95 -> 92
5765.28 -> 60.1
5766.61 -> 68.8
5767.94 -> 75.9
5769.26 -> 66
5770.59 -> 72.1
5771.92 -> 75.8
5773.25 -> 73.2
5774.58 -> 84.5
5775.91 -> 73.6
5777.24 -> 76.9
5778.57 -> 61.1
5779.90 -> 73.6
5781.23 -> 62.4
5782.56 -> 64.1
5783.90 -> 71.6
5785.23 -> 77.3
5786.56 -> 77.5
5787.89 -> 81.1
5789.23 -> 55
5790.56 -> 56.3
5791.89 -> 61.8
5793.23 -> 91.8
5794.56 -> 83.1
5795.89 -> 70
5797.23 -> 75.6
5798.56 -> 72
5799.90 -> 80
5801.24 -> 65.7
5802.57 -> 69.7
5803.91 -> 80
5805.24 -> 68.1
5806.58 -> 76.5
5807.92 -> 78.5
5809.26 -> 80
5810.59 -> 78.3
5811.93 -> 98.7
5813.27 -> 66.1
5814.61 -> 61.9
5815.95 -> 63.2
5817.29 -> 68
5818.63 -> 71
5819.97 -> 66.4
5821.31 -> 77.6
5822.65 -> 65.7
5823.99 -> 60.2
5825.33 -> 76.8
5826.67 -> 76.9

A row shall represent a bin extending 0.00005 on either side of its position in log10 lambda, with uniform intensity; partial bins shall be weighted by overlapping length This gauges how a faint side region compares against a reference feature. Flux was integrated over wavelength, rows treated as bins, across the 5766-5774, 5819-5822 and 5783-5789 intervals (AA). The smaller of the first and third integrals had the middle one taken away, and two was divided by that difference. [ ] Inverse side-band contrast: 0.009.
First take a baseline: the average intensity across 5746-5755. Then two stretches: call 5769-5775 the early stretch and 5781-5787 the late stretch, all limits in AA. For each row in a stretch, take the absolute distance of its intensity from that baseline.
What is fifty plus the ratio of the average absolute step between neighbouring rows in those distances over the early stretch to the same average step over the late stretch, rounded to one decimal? 52.3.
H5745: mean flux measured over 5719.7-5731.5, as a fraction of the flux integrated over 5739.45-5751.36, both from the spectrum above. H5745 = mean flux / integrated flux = 0.0826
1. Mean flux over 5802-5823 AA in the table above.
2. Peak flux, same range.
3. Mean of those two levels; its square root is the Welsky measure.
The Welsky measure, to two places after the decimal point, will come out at 9.27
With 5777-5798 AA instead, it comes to 9.03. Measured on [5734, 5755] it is 8.64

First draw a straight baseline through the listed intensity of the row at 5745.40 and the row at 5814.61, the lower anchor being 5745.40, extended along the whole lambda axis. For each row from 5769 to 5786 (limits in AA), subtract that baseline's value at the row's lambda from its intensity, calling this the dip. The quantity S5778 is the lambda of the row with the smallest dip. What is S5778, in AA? 5778.57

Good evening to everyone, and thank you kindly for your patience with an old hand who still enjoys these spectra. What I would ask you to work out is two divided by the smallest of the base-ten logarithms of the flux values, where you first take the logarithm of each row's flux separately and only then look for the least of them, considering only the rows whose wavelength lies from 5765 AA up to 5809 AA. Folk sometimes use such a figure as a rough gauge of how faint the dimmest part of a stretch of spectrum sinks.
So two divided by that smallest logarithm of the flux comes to 1.15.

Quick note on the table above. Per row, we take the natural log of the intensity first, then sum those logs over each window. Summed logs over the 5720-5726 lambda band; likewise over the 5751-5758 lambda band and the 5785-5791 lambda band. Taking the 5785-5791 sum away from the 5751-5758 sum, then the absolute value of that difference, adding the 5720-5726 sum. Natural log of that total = 3.05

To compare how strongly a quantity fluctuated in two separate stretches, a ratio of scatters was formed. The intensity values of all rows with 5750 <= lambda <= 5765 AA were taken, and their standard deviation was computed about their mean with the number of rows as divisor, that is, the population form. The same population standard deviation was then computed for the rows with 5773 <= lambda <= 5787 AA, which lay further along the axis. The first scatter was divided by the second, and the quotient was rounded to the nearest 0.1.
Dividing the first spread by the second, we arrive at 1.8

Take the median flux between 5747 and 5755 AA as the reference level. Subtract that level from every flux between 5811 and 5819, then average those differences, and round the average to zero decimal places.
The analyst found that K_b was 5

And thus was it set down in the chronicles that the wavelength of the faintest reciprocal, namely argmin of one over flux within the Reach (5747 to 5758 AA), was 5756.00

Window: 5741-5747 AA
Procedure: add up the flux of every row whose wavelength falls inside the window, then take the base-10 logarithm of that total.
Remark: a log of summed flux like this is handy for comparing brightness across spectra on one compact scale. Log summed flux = 2.52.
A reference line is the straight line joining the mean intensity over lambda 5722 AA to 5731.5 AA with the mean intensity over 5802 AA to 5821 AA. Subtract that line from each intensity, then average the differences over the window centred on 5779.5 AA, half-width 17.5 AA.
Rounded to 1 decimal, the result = 2.4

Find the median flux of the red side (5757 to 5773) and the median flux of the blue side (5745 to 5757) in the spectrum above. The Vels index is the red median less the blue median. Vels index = 2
